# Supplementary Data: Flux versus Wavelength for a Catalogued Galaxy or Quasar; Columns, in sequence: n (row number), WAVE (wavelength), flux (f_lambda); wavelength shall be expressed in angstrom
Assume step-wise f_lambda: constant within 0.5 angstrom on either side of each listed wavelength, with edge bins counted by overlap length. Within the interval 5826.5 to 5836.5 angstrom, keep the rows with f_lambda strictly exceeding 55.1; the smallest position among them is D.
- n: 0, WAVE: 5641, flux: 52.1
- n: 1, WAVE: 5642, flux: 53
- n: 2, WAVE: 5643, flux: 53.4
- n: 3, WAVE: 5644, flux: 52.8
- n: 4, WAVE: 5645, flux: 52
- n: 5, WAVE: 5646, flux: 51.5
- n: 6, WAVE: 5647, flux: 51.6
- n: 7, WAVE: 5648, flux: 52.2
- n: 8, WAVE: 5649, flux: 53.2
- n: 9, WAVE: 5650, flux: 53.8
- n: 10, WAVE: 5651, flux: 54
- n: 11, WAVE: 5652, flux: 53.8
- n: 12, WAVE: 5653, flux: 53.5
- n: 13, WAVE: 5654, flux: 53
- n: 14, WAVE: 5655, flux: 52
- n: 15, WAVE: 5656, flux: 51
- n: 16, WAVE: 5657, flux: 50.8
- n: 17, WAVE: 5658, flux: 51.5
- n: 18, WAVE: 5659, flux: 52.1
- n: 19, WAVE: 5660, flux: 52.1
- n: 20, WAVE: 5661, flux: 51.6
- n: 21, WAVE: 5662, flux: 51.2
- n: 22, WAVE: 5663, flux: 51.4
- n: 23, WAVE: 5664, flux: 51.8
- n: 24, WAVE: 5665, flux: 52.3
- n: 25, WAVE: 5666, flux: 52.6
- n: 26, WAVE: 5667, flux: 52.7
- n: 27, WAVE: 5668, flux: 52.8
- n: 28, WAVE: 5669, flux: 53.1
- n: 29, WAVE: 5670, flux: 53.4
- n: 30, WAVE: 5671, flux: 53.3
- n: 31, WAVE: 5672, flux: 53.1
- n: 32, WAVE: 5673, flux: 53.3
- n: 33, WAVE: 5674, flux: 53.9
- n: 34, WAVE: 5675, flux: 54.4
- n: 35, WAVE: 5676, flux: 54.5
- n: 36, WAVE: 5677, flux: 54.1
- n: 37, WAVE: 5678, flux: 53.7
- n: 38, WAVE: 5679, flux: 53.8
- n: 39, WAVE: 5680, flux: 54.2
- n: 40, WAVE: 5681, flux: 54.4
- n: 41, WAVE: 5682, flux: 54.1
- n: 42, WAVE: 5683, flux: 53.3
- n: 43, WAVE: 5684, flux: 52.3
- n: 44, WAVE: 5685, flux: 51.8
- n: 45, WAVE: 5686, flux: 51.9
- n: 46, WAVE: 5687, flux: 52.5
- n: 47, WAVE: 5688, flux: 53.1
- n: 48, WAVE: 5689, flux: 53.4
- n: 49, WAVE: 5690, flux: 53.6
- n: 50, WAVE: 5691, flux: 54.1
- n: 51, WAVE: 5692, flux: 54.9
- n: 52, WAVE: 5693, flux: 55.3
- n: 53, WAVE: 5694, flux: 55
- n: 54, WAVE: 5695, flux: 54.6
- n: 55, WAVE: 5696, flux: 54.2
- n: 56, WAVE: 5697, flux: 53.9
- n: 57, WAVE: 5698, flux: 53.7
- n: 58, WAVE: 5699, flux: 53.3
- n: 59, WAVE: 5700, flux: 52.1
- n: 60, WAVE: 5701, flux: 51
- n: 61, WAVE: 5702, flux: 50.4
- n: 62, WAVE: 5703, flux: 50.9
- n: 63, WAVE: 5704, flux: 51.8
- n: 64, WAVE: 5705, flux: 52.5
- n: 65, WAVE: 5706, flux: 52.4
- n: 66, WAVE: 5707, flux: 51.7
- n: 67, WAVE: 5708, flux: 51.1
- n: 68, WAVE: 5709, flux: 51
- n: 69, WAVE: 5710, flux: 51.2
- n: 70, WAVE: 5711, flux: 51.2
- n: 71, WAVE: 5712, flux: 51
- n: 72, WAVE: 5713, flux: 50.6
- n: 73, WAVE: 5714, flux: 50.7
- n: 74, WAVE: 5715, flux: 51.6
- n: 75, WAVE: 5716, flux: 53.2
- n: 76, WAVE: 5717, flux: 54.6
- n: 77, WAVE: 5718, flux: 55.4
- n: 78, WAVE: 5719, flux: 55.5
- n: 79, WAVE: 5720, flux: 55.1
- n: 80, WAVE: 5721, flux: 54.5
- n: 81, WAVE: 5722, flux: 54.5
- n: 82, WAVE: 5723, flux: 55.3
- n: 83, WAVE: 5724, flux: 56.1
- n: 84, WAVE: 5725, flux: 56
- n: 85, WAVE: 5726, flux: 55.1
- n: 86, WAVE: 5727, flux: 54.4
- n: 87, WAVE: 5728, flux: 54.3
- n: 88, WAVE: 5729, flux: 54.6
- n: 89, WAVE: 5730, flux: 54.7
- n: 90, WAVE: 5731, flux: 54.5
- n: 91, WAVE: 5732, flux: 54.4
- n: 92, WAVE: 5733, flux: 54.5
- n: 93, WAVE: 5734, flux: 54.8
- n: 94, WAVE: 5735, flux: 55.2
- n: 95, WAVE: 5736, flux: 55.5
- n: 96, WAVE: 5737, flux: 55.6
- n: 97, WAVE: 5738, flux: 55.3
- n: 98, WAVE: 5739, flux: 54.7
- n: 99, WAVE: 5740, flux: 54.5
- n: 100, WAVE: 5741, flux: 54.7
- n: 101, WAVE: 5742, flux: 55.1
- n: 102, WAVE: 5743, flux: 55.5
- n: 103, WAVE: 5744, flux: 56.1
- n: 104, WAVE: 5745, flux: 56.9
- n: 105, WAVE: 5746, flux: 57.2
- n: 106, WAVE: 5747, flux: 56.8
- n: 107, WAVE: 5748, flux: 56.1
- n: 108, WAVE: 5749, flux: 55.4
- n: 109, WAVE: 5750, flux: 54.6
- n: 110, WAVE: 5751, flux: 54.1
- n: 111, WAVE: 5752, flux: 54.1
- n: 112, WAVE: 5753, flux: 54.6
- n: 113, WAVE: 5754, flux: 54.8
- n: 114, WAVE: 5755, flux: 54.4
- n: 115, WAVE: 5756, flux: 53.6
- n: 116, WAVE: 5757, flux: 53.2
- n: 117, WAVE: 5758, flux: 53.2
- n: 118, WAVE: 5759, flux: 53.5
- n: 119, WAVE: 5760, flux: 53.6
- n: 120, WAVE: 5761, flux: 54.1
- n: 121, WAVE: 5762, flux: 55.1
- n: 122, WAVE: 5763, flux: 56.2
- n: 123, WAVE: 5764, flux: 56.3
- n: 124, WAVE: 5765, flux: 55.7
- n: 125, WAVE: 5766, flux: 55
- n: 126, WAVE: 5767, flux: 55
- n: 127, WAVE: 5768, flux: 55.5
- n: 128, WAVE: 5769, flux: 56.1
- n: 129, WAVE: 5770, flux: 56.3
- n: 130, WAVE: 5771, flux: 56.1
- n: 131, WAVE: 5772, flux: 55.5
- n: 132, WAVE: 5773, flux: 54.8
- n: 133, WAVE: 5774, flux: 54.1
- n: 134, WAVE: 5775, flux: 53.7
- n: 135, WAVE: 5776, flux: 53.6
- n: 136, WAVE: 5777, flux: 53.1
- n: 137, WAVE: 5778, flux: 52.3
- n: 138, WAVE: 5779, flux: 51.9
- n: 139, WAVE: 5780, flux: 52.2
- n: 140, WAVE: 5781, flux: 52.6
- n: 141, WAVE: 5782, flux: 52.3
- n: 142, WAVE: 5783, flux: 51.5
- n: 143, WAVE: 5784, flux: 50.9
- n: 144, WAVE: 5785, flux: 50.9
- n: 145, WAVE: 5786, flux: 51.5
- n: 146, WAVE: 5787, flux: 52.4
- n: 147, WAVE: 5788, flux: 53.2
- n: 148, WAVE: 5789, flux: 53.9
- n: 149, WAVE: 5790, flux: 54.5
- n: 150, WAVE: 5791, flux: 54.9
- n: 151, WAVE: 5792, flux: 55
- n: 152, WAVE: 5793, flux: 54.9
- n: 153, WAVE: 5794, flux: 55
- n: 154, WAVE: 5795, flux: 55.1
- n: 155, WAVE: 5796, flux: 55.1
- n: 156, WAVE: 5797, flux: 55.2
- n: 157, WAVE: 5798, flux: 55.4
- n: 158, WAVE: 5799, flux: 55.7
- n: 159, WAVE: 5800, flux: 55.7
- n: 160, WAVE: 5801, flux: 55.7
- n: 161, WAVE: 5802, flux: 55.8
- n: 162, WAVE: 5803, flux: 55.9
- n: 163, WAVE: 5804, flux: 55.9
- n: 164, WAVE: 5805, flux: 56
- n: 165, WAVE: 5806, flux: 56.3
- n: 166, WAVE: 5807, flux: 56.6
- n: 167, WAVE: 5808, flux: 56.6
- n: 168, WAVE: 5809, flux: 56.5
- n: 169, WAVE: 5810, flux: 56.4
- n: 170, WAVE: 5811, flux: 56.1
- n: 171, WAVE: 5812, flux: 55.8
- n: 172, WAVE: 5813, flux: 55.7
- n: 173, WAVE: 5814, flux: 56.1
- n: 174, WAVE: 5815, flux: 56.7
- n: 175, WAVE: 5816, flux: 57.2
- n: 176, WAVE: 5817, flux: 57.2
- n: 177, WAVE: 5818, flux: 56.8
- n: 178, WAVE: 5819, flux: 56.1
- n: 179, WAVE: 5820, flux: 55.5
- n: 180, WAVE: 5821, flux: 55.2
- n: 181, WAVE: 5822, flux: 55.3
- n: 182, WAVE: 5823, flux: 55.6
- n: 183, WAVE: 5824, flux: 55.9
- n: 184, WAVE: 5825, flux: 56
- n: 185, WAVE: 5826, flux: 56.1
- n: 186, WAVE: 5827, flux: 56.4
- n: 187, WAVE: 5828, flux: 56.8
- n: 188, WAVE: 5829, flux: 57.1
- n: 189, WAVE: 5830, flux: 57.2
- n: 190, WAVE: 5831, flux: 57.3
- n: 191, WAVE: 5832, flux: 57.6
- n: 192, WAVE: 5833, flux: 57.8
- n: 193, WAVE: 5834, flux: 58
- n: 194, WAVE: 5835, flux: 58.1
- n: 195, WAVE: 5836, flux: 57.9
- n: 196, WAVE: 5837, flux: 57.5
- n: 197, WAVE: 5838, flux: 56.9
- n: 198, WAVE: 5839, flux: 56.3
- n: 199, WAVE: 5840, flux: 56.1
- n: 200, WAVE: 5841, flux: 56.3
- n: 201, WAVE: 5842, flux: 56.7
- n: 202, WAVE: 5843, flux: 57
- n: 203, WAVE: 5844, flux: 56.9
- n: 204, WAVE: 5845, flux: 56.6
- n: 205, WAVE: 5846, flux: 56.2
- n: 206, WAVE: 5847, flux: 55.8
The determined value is 5827 angstrom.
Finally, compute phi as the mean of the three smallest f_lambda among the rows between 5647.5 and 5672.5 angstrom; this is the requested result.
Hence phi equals 51.0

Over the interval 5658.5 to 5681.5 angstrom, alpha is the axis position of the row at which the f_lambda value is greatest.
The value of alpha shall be 5676 angstrom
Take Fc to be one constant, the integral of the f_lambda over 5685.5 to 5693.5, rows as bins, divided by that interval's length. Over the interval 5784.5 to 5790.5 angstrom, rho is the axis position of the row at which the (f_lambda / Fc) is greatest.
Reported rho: 5790 angstrom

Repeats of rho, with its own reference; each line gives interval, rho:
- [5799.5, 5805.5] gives 5805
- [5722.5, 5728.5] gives 5724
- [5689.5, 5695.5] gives 5693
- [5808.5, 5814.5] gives 5809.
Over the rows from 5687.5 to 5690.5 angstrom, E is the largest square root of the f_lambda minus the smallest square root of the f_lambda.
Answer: 0.03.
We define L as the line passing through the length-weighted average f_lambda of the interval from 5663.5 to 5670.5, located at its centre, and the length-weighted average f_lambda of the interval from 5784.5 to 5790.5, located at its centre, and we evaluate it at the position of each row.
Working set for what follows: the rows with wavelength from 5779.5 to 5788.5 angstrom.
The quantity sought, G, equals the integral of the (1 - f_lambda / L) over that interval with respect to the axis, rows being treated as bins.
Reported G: 0.13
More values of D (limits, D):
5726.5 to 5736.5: 5735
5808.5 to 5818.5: 5809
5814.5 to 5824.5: 5815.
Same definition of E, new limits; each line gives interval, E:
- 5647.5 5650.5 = 0.11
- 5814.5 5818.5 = 0.03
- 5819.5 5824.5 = 0.05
